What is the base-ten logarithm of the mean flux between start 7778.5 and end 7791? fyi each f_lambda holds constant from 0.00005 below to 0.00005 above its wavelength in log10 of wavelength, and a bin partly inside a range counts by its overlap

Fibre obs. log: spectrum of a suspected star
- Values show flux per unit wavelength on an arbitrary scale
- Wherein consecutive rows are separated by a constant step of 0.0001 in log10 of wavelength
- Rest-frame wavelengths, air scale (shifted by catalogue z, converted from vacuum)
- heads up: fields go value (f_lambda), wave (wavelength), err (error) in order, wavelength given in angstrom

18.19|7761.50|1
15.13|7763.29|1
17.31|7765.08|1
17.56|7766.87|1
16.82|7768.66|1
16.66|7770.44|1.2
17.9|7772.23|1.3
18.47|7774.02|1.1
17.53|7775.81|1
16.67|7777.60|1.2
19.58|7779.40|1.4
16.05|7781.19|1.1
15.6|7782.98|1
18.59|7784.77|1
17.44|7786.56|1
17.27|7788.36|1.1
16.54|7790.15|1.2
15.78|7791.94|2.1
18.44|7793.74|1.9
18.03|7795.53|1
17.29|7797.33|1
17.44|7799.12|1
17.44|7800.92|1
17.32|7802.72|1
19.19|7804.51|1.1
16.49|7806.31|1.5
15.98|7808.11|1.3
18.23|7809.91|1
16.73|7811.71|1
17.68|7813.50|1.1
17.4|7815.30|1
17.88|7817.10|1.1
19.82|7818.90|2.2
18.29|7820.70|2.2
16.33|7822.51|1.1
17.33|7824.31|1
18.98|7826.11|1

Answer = 1.24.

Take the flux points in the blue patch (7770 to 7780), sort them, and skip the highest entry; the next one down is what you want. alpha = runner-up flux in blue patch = 18.47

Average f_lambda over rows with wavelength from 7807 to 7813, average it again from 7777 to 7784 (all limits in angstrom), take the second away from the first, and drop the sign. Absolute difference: 0.01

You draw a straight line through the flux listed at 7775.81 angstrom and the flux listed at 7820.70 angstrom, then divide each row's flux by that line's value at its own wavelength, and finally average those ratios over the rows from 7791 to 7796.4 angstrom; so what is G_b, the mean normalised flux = 0.977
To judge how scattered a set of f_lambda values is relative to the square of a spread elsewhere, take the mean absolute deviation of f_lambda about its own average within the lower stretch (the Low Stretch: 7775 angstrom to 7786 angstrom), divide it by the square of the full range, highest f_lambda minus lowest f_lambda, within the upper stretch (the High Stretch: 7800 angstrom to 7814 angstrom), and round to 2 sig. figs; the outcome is 0.12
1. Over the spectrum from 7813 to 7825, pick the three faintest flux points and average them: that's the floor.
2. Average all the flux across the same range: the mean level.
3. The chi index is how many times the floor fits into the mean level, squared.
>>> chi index 1.10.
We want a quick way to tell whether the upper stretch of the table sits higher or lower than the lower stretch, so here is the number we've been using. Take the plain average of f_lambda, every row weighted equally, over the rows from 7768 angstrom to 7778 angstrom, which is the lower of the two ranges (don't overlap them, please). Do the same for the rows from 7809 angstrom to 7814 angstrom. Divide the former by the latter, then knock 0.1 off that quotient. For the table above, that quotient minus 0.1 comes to 0.89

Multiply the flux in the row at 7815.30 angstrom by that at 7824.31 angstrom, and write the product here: 302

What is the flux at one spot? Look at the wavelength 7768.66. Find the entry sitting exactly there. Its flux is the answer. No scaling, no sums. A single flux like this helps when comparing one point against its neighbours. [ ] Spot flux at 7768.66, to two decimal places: 16.82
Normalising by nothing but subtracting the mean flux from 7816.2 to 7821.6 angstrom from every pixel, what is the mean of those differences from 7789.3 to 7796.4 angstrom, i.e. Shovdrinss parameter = -1.5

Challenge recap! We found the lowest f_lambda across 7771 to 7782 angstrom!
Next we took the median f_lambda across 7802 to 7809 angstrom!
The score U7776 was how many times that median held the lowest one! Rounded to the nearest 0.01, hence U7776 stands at 1.05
